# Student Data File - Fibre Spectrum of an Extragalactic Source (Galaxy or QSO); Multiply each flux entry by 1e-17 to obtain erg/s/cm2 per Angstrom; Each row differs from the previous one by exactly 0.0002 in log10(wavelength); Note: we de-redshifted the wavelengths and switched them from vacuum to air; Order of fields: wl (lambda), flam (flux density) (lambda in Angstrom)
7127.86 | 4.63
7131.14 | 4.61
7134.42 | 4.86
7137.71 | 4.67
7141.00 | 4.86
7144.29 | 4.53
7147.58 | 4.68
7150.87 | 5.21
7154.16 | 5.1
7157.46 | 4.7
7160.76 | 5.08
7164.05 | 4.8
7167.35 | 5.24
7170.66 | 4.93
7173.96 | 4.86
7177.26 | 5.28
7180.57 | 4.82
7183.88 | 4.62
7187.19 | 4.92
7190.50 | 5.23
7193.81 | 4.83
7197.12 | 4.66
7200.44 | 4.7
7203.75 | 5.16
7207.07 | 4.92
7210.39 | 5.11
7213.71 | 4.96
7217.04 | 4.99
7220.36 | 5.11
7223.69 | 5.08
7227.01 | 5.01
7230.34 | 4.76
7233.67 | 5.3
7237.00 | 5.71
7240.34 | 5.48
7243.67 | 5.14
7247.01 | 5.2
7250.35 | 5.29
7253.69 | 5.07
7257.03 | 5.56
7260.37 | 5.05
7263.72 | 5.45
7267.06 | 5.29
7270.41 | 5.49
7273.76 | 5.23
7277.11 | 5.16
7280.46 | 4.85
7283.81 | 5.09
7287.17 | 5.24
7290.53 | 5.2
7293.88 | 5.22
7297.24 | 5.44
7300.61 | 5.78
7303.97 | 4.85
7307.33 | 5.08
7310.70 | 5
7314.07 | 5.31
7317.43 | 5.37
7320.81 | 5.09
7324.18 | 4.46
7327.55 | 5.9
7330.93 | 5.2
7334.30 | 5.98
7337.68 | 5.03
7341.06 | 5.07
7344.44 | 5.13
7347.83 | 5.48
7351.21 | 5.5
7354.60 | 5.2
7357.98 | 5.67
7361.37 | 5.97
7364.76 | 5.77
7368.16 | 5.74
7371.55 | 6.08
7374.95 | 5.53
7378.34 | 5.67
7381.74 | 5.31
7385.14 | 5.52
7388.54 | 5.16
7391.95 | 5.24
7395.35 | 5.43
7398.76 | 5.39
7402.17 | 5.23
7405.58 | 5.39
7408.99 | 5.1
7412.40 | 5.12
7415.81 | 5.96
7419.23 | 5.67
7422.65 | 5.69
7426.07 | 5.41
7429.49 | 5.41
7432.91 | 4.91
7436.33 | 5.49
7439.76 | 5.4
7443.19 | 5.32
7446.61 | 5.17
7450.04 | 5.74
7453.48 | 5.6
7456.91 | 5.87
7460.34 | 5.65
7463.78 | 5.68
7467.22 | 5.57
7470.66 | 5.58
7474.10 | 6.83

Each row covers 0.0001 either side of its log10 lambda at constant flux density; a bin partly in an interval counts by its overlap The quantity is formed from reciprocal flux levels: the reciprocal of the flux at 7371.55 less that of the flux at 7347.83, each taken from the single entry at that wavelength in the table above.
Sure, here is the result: -0.018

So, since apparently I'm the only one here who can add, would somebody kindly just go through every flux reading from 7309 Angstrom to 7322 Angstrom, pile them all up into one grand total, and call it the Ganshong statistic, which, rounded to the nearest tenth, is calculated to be 20.8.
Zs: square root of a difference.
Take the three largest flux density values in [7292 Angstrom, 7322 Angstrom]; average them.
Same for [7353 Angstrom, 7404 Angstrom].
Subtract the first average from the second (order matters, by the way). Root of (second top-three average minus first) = 0.64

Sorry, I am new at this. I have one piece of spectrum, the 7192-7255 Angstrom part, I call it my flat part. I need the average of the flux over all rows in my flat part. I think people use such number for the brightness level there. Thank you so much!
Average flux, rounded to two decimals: 5.08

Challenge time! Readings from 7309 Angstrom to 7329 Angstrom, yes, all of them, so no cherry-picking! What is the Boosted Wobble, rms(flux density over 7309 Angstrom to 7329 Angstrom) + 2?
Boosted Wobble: 7.2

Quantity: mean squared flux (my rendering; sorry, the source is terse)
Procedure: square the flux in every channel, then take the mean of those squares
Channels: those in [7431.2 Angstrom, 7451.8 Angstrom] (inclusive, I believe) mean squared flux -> 29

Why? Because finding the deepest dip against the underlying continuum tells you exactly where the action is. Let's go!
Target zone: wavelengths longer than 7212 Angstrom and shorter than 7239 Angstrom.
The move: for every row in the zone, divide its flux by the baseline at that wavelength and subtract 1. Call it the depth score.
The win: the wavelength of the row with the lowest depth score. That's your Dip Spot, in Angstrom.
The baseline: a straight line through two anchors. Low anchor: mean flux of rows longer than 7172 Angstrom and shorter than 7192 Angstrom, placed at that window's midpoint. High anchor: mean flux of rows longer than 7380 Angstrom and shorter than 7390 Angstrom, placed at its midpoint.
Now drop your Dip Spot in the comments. 7230.34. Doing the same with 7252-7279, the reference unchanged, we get 7260.37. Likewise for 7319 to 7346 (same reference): 7324.18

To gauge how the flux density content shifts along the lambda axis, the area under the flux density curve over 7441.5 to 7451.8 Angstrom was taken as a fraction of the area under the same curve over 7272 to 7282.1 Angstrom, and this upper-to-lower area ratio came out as 1.1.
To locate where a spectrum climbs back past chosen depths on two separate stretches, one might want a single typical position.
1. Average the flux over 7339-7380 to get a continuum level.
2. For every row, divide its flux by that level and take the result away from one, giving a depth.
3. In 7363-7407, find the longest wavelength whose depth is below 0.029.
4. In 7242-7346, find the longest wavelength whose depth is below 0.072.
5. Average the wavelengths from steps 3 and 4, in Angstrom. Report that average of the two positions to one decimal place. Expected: 7364.8 Angstrom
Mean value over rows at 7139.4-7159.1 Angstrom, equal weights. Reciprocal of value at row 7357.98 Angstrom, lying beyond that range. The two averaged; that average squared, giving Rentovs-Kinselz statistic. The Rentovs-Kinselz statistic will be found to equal 6.31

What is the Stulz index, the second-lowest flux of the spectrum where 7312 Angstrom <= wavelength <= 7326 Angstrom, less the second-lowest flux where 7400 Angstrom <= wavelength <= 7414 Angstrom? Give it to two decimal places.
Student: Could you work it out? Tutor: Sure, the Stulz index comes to -0.03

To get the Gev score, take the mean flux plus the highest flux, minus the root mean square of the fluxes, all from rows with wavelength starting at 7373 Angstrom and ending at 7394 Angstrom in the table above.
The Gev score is 5.7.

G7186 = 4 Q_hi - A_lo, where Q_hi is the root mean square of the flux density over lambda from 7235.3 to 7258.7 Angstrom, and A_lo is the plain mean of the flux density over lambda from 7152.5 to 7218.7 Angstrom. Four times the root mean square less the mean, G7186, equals 16.5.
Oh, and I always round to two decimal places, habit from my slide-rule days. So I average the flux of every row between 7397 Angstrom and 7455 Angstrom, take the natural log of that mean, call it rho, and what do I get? 1.69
